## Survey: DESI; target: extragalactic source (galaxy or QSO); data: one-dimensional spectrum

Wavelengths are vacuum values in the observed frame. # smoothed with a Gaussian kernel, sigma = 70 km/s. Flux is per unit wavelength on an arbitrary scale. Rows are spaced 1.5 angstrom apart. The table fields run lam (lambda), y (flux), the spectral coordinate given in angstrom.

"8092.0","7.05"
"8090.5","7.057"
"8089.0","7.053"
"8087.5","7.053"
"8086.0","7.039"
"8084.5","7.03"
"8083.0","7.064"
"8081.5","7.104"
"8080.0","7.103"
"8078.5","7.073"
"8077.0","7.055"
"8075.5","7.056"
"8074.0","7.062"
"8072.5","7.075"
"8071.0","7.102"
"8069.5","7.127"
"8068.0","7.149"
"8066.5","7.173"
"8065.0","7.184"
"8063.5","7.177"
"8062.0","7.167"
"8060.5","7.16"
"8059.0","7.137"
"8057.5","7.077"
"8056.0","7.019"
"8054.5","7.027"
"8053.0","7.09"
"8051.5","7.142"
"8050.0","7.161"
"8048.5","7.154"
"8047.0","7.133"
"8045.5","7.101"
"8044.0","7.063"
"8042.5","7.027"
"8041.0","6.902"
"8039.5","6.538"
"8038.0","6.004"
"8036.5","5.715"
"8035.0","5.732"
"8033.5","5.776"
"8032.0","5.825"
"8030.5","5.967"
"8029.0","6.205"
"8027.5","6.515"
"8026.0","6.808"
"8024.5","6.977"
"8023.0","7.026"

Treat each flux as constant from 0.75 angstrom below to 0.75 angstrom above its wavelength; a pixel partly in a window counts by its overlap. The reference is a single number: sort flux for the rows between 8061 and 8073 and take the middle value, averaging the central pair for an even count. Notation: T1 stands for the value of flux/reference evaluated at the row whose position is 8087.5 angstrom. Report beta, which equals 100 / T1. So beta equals 101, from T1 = 0.99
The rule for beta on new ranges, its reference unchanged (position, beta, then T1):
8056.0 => 102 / 0.98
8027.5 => 110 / 0.91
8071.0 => 101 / 0.99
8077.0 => 101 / 0.99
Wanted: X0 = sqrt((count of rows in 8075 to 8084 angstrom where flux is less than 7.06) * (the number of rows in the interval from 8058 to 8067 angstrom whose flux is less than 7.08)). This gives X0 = 0.0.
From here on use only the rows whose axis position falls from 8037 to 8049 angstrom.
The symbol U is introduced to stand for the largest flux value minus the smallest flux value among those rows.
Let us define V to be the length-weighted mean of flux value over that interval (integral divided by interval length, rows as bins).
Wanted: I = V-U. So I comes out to 5.7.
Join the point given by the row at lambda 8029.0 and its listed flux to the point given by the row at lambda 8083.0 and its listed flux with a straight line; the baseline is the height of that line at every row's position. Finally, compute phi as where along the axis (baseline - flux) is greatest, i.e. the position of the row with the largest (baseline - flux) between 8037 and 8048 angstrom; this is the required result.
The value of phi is 8038.0 angstrom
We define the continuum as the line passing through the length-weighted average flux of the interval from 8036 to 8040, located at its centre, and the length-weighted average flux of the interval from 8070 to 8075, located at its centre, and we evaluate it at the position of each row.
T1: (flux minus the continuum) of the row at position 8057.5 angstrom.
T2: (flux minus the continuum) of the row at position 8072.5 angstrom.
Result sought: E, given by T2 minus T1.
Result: -0.4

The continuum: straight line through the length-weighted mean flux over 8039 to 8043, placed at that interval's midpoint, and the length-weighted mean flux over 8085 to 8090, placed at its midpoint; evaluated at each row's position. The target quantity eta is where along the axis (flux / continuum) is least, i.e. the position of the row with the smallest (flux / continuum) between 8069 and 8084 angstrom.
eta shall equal 8083.0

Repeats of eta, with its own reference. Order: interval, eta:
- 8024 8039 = 8036.5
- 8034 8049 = 8036.5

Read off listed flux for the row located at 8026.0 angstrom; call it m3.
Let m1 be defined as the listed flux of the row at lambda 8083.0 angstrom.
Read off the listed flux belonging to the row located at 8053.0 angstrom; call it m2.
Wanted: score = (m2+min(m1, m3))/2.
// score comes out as 6.95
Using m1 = 7.064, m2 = 7.09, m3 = 6.808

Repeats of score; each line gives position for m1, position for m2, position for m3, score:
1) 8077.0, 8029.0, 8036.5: 5.96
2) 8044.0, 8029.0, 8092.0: 6.63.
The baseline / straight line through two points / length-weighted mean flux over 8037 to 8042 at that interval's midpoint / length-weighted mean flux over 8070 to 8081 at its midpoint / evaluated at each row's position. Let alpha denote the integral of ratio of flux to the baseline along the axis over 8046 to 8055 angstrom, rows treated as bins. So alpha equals 9.6 angstrom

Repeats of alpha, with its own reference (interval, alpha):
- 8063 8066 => 3.1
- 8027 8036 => 8.5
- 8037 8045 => 8.2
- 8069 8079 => 10.0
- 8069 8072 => 3.1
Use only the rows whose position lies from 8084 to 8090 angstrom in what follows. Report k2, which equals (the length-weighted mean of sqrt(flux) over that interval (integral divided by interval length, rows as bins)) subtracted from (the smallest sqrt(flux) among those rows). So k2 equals -0.003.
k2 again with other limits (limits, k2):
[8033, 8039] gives -0.025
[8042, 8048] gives -0.011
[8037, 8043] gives -0.110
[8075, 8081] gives -0.004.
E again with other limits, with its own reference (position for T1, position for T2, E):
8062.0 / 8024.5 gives 0.9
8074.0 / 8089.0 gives -0.4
